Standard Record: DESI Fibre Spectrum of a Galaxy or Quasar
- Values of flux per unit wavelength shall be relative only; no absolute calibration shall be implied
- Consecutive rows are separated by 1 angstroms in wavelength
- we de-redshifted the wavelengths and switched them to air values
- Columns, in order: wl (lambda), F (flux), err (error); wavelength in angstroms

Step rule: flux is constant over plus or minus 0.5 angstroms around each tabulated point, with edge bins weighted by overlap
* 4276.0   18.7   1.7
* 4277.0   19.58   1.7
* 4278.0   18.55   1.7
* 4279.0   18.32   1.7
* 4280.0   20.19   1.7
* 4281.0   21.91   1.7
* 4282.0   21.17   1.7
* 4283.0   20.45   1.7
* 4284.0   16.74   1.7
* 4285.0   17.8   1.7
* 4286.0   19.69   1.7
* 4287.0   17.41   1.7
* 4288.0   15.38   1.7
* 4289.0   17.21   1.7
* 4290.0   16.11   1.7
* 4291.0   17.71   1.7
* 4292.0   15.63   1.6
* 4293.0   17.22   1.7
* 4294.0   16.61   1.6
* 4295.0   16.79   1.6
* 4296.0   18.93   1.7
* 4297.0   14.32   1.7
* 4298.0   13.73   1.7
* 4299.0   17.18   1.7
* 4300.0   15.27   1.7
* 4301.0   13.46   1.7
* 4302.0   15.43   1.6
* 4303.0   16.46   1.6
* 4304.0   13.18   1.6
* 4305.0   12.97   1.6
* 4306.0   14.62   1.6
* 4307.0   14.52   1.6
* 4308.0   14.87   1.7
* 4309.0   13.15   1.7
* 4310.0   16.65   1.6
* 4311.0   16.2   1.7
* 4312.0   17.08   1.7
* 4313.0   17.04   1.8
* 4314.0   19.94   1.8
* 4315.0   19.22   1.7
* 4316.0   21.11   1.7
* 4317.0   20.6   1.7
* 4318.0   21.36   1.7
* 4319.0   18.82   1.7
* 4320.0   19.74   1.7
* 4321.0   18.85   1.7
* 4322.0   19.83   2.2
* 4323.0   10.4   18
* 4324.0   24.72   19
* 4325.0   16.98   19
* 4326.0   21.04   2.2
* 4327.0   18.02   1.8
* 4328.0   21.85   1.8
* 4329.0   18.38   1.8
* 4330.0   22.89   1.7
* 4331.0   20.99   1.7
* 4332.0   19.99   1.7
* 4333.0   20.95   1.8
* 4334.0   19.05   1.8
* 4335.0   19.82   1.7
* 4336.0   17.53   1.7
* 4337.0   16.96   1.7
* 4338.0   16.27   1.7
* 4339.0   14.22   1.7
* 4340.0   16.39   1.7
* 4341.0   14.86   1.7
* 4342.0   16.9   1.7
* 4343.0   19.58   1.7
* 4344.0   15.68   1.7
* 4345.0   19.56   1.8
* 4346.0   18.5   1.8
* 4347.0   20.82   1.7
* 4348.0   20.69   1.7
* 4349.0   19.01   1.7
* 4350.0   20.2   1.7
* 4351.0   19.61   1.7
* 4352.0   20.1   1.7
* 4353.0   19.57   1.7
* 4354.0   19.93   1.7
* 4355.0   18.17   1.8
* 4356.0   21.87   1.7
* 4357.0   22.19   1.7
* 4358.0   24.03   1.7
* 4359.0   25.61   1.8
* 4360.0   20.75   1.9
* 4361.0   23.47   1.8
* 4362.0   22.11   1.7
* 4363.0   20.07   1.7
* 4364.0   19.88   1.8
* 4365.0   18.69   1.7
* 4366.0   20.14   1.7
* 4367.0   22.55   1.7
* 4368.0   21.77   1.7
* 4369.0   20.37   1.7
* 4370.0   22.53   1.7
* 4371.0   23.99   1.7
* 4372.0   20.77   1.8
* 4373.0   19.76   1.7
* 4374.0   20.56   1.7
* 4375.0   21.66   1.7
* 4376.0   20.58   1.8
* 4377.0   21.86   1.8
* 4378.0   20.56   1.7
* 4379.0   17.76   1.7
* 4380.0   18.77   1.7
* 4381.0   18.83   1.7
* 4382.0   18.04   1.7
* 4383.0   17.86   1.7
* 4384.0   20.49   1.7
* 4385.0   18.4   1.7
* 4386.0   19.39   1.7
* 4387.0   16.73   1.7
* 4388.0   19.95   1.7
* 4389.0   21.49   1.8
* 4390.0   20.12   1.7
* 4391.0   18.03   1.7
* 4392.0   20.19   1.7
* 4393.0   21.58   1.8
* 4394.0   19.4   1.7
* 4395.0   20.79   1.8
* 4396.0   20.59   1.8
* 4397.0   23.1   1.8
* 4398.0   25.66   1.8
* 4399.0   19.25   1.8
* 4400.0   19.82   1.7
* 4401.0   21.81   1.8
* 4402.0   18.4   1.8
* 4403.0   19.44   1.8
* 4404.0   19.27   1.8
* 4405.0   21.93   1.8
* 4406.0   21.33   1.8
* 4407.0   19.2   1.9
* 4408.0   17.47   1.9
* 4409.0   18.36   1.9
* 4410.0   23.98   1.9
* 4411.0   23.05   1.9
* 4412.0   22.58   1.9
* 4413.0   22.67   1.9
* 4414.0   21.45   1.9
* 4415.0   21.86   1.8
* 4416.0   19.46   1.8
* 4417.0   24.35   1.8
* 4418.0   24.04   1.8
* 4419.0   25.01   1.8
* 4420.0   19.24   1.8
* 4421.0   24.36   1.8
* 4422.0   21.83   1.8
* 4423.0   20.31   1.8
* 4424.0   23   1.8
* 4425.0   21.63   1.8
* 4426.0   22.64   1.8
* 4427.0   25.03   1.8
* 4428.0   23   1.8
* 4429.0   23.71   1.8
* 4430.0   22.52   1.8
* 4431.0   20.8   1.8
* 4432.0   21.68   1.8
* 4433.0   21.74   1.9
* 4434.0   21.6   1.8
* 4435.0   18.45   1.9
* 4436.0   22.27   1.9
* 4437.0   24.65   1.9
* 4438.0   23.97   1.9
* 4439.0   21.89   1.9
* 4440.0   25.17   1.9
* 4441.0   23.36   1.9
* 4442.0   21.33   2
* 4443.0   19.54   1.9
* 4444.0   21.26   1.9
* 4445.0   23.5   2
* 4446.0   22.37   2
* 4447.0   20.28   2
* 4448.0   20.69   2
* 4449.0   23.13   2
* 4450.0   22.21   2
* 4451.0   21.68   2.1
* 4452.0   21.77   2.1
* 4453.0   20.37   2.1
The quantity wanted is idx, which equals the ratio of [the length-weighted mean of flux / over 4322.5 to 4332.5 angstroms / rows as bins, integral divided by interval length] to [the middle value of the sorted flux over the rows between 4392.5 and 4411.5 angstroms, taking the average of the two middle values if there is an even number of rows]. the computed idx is 0.95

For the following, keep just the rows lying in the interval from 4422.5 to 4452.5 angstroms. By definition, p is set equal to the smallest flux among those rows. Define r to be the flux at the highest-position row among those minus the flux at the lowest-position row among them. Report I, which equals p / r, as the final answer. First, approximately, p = 18.45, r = 1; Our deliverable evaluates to 13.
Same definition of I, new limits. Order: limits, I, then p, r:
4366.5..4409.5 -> -4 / 16.73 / -4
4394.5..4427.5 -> 4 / 17.47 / 4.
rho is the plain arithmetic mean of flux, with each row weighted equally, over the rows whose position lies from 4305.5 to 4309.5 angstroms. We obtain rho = 14.3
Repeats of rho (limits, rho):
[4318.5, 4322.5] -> 19.3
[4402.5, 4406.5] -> 20.5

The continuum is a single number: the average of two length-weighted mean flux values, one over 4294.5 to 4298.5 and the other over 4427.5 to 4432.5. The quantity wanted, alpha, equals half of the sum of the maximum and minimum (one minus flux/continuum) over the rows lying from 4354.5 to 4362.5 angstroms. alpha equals -0.14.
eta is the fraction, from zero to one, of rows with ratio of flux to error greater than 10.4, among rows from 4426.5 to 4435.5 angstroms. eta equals 0.89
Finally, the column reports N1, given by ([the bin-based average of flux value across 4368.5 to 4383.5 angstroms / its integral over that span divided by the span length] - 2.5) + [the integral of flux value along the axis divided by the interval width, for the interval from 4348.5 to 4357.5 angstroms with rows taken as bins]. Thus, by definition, 37.8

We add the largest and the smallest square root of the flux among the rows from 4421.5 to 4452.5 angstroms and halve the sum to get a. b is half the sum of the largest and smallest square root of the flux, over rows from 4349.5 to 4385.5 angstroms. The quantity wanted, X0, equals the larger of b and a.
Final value 4.66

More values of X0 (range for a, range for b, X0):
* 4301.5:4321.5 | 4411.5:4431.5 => 4.69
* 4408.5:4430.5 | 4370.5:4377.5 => 4.67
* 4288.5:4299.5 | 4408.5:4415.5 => 4.59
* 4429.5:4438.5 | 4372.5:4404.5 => 4.63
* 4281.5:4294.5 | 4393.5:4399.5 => 4.73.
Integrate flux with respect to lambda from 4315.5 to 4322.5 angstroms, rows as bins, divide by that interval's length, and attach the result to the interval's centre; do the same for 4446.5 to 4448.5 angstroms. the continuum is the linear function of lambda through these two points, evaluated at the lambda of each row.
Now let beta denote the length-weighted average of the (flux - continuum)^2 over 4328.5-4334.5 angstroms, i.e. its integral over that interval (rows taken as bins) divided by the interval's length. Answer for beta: 2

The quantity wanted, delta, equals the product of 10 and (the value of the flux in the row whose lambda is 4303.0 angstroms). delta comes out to 165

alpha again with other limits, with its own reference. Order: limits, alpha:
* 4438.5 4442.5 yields -0.21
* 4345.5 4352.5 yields -0.03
